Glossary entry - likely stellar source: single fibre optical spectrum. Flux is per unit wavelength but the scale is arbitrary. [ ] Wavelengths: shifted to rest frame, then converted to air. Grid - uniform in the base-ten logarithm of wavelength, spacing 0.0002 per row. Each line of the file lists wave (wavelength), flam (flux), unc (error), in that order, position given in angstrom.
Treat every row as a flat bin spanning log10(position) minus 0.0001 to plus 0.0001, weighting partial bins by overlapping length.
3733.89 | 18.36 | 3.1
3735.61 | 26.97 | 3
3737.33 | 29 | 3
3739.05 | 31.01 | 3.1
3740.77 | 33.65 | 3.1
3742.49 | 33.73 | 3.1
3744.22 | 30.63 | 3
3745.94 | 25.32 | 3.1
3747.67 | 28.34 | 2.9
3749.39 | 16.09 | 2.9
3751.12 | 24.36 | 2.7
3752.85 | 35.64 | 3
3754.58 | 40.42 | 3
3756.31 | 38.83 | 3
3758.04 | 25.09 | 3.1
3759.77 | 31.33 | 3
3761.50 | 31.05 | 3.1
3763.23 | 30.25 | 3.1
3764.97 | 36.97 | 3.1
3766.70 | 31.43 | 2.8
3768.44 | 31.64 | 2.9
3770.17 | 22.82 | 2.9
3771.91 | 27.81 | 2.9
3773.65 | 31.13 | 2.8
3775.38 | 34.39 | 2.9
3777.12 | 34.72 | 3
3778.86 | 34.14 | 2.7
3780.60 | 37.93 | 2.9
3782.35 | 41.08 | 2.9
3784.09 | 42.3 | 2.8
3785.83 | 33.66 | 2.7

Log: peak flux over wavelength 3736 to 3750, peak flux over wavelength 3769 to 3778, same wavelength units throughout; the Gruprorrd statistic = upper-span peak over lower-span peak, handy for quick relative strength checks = 1.03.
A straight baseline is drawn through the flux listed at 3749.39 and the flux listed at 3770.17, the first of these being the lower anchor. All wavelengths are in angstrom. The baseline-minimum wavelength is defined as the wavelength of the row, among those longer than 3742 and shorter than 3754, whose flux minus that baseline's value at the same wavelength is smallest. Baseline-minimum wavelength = 3749.39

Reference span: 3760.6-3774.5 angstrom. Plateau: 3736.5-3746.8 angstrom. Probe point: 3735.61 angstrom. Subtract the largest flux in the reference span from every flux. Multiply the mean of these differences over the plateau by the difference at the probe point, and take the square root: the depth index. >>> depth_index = 8.0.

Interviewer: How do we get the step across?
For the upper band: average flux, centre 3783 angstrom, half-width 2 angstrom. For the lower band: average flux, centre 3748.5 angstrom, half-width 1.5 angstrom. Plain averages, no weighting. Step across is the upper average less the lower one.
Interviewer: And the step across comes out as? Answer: 19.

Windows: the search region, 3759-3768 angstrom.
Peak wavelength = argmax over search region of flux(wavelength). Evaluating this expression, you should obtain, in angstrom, 3764.97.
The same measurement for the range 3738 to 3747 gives 3742.49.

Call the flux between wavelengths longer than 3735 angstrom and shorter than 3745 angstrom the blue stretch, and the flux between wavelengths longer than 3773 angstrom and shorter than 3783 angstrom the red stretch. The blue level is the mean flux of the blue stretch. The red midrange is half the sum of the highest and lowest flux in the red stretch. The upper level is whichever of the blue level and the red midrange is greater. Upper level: 36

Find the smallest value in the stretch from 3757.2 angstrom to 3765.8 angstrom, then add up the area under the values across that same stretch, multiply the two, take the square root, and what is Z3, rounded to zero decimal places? 82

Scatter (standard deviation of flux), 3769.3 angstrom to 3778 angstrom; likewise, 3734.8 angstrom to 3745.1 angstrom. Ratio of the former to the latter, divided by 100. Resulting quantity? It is 0.019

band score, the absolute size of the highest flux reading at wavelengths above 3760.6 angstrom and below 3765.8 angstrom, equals 37.0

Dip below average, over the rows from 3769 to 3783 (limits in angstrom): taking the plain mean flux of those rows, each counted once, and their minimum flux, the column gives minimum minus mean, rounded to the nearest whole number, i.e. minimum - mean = -10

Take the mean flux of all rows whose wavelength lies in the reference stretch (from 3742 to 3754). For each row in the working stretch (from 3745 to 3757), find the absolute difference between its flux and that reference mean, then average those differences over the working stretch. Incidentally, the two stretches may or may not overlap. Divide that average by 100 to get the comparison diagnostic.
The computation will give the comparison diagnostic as 0.07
